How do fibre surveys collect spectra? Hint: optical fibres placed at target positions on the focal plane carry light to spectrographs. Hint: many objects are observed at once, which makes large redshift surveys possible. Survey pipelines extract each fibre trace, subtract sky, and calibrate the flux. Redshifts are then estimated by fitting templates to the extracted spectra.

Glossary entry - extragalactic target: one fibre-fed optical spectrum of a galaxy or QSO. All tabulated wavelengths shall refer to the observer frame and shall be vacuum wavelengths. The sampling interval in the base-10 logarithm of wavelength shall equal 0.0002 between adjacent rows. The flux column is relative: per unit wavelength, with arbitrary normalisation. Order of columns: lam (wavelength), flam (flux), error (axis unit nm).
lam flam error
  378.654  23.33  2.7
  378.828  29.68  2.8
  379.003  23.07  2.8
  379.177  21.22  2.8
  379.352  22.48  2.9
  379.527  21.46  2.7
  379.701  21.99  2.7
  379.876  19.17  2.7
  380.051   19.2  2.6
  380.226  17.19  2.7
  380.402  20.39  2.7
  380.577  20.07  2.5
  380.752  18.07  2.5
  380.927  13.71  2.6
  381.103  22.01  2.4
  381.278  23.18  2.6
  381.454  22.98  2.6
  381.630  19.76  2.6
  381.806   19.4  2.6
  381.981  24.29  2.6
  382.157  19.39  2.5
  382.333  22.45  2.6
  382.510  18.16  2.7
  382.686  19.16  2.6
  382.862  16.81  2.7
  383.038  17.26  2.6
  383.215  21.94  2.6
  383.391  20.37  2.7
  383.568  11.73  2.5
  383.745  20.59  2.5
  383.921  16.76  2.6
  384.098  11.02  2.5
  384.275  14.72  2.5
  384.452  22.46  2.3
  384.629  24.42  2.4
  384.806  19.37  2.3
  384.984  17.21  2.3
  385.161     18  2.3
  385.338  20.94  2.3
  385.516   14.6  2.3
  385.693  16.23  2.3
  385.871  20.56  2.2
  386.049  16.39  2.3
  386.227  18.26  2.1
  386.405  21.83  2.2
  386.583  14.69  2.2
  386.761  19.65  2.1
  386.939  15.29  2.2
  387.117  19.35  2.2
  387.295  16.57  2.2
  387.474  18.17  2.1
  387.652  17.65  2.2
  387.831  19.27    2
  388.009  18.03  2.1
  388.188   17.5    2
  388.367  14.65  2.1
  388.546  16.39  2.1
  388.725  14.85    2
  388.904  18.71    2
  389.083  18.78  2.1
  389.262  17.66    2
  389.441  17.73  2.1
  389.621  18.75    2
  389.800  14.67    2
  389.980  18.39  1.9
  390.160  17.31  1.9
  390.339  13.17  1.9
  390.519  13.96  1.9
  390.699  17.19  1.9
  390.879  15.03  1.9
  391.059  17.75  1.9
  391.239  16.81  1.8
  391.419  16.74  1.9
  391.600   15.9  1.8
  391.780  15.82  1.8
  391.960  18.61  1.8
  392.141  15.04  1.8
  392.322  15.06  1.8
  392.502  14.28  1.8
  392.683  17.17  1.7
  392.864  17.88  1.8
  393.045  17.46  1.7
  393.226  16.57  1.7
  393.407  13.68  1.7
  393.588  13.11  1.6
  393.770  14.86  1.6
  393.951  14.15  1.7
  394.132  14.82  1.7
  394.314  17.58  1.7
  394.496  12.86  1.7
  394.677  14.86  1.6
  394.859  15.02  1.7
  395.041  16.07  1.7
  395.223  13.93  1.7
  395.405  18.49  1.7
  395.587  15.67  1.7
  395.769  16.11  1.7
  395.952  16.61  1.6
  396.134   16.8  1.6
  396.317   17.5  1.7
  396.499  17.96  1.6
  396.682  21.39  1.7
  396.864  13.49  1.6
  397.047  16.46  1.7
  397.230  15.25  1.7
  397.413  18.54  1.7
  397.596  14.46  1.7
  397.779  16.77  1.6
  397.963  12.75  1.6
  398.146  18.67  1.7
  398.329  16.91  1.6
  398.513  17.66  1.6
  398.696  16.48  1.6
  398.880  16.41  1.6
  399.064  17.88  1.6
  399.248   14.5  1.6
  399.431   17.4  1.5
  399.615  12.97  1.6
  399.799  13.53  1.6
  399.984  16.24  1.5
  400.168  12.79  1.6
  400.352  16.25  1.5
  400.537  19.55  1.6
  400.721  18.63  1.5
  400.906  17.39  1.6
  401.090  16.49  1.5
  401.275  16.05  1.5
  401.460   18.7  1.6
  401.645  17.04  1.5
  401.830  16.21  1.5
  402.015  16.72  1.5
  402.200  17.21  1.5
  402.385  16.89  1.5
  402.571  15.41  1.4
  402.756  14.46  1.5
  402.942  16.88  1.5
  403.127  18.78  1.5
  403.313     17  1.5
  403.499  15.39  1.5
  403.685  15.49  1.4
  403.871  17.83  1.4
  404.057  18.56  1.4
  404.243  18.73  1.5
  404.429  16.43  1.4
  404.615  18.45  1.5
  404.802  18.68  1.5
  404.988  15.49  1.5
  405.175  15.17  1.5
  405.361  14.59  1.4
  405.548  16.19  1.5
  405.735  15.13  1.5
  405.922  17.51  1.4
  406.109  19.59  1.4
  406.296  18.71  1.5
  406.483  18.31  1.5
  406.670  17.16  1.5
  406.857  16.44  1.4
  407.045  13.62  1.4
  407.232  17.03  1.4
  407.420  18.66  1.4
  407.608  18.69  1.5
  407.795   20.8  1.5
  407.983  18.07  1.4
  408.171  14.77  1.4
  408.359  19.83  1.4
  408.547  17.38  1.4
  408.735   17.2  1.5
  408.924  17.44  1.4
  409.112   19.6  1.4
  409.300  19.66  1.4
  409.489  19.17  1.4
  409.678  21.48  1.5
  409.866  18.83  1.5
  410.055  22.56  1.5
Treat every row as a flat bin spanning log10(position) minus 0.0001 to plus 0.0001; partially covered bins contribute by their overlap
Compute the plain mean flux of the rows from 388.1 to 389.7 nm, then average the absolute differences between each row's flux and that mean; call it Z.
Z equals 1.3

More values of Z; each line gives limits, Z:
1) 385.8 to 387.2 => 2.1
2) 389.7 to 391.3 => 1.6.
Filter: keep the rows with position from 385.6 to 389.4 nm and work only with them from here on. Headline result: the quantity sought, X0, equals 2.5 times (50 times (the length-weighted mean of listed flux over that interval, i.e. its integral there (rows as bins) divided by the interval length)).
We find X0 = 2205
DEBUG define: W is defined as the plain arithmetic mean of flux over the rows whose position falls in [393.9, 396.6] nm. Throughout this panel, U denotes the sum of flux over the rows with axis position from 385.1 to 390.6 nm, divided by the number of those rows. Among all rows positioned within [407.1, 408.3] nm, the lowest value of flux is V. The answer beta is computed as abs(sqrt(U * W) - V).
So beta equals 1.8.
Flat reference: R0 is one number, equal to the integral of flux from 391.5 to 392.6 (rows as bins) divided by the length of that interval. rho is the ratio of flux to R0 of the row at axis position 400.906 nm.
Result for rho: 1.10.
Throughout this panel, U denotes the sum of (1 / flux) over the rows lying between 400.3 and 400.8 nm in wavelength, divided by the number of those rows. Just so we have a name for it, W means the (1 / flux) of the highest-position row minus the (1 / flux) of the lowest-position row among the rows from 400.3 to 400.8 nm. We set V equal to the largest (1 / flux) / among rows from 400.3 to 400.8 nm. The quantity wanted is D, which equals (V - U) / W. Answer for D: -0.77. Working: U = 0.055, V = 0.062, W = -0.008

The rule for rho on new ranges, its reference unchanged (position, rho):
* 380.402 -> 1.29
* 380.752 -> 1.14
